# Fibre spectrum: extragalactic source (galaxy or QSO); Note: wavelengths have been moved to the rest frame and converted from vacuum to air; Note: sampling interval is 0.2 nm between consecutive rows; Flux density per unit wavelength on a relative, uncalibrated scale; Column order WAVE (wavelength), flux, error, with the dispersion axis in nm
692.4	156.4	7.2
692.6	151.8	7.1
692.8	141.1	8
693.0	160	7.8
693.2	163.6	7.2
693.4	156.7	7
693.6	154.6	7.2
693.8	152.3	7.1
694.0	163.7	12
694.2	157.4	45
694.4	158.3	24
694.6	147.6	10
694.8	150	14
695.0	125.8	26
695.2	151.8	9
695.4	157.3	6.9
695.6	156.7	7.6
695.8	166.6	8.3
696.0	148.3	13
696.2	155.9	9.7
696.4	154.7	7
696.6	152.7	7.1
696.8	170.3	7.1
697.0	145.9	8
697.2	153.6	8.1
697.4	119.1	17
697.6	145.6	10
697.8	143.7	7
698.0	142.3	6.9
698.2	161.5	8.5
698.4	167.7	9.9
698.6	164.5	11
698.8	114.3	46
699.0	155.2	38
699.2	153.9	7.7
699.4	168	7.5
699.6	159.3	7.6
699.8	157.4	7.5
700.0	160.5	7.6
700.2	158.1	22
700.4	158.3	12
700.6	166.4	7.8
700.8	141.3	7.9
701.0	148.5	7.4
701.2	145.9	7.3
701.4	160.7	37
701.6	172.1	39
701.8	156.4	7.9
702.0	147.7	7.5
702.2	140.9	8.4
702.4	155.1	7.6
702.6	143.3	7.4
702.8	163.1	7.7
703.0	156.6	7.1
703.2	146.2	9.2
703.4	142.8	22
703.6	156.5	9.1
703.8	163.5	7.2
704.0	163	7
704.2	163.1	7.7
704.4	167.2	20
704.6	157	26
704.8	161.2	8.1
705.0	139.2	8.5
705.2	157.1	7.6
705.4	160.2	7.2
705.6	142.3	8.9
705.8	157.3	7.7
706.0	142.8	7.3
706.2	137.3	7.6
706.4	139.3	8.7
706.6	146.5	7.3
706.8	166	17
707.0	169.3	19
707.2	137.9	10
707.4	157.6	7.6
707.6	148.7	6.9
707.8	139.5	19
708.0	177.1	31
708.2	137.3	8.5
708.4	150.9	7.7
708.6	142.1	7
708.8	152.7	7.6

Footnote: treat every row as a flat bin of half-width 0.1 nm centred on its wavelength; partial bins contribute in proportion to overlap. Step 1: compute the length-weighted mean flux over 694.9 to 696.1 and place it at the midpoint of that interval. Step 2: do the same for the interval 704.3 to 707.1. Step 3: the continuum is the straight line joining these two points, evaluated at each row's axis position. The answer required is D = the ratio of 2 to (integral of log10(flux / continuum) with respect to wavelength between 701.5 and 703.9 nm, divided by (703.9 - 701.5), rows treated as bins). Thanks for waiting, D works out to 753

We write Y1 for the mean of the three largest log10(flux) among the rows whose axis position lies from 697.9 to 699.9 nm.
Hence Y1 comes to 2.222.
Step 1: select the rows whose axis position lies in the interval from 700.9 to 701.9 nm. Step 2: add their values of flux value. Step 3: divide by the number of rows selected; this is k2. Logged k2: 157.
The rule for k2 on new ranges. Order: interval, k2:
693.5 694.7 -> 156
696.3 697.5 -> 149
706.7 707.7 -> 156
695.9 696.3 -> 152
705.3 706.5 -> 147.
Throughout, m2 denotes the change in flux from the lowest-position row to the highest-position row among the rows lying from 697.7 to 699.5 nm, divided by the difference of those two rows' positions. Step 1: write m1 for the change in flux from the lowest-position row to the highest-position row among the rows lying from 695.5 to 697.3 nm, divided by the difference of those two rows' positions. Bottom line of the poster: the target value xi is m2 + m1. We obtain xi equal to 13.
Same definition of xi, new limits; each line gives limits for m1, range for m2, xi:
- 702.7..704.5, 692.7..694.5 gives 13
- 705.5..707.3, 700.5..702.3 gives -19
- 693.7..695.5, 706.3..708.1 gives 27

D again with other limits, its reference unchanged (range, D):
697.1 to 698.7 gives -270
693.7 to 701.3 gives 1088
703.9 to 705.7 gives 201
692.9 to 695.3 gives 299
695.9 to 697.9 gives -237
